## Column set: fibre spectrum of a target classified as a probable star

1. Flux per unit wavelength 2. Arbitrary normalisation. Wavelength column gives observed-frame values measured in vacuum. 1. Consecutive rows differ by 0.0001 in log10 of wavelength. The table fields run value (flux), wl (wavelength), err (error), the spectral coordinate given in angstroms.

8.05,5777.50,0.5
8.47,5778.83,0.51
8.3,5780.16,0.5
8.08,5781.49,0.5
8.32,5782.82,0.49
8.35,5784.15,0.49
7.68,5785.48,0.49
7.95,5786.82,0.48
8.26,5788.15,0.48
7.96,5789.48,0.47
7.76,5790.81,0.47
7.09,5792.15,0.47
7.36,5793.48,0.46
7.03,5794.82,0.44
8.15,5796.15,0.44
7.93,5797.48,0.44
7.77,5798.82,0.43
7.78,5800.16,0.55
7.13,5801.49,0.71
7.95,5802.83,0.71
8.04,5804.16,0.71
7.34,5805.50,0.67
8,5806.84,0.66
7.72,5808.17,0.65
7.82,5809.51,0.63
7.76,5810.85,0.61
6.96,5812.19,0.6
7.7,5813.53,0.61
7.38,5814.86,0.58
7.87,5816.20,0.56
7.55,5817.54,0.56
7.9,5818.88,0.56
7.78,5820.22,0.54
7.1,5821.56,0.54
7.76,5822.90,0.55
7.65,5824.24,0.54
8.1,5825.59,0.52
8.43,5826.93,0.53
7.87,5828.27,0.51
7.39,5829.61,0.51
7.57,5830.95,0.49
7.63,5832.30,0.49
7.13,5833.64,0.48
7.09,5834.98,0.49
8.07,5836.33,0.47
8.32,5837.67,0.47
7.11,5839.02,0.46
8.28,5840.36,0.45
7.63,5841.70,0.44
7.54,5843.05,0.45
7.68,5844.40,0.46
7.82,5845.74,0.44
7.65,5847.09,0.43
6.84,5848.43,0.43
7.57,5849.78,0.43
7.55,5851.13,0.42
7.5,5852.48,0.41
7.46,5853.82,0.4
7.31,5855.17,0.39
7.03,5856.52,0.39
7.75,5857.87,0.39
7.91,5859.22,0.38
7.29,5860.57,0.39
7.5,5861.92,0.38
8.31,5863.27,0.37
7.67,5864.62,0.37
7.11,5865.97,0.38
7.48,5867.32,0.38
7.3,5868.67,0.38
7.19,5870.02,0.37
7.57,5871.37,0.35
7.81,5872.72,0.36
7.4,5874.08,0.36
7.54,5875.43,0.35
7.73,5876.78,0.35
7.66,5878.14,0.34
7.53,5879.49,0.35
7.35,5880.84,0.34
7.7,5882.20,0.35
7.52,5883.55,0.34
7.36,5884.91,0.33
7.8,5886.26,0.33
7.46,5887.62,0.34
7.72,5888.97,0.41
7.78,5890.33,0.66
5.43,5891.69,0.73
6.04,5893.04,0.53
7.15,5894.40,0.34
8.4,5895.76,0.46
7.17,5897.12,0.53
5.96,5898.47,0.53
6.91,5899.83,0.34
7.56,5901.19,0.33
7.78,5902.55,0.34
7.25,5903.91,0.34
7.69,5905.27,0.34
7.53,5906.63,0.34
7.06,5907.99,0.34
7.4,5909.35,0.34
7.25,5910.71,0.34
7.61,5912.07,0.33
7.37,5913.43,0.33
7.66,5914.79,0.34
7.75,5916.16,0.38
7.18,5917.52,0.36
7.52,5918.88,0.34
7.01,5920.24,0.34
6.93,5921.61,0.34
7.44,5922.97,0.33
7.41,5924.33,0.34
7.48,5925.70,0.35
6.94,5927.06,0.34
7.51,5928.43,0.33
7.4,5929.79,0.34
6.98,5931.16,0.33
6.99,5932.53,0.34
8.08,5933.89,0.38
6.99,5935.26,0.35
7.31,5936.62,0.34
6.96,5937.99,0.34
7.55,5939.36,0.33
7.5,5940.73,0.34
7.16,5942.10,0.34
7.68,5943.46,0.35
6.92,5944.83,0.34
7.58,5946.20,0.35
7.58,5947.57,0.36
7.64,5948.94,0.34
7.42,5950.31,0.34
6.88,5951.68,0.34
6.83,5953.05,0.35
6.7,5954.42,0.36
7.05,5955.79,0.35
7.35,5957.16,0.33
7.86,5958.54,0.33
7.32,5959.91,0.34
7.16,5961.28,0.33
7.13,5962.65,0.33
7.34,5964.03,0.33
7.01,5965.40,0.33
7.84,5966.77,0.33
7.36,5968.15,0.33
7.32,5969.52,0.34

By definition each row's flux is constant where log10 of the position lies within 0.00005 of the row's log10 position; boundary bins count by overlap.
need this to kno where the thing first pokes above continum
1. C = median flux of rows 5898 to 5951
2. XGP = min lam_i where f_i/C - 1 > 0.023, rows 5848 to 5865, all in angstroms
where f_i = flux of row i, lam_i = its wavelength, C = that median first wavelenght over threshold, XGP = 5857.87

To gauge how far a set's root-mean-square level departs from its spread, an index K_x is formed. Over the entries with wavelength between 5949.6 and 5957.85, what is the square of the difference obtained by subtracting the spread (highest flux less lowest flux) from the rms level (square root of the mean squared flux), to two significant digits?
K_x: 40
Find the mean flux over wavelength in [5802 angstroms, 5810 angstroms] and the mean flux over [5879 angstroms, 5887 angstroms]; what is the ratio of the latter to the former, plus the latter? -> 8.51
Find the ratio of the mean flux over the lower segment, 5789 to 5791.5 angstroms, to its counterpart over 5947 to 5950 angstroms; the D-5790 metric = 1.03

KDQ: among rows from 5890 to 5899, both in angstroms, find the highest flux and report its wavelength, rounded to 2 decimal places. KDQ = 5895.76 angstroms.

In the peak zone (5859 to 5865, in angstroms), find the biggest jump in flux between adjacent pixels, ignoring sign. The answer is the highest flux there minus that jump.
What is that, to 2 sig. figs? 7.5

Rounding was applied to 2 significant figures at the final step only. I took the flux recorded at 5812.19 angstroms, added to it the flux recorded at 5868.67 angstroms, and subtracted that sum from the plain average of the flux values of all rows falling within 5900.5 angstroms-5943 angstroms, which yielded -6.9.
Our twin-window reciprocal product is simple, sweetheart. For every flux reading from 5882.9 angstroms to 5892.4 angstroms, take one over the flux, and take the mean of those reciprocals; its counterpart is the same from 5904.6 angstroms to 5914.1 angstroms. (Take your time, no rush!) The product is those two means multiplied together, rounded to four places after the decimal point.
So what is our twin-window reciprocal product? 0.0188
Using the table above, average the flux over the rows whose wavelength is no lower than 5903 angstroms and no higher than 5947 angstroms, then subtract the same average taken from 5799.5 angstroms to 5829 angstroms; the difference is -0.36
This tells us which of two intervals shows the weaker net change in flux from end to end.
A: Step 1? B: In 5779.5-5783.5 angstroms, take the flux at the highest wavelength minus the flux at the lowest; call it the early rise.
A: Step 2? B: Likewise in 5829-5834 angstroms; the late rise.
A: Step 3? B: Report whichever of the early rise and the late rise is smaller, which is -0.3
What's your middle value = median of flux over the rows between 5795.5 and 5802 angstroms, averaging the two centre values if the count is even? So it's 7.78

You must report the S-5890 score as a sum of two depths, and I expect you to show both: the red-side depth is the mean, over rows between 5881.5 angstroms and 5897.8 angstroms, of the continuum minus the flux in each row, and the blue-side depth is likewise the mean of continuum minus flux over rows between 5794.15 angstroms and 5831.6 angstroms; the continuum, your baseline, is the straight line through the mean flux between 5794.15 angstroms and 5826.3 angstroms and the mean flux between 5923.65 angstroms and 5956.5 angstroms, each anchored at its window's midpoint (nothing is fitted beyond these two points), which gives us 0.11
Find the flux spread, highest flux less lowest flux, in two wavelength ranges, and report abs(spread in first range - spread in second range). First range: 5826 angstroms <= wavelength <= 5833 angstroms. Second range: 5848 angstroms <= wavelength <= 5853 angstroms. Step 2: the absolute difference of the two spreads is 0.31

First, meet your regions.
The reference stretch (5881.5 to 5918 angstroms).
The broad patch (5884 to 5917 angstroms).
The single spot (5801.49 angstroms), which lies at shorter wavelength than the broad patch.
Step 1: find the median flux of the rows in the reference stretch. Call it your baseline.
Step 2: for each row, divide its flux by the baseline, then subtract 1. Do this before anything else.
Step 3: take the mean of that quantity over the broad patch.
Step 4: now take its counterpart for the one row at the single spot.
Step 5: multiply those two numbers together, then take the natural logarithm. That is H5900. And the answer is -6.9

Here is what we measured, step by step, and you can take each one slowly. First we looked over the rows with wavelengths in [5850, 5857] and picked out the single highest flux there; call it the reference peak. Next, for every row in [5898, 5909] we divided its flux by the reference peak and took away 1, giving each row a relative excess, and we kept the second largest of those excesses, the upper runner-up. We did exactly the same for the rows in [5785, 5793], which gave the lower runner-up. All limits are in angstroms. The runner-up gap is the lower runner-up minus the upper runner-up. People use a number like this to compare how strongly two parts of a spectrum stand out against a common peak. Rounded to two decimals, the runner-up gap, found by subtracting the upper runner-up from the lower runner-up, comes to 0.04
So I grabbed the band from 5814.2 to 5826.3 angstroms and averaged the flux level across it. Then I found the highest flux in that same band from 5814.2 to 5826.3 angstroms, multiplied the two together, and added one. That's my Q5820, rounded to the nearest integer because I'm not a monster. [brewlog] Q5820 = 63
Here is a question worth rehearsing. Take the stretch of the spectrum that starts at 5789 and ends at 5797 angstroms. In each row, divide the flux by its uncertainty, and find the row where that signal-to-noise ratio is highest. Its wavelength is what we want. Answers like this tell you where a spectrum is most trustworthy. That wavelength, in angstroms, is 5796.15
